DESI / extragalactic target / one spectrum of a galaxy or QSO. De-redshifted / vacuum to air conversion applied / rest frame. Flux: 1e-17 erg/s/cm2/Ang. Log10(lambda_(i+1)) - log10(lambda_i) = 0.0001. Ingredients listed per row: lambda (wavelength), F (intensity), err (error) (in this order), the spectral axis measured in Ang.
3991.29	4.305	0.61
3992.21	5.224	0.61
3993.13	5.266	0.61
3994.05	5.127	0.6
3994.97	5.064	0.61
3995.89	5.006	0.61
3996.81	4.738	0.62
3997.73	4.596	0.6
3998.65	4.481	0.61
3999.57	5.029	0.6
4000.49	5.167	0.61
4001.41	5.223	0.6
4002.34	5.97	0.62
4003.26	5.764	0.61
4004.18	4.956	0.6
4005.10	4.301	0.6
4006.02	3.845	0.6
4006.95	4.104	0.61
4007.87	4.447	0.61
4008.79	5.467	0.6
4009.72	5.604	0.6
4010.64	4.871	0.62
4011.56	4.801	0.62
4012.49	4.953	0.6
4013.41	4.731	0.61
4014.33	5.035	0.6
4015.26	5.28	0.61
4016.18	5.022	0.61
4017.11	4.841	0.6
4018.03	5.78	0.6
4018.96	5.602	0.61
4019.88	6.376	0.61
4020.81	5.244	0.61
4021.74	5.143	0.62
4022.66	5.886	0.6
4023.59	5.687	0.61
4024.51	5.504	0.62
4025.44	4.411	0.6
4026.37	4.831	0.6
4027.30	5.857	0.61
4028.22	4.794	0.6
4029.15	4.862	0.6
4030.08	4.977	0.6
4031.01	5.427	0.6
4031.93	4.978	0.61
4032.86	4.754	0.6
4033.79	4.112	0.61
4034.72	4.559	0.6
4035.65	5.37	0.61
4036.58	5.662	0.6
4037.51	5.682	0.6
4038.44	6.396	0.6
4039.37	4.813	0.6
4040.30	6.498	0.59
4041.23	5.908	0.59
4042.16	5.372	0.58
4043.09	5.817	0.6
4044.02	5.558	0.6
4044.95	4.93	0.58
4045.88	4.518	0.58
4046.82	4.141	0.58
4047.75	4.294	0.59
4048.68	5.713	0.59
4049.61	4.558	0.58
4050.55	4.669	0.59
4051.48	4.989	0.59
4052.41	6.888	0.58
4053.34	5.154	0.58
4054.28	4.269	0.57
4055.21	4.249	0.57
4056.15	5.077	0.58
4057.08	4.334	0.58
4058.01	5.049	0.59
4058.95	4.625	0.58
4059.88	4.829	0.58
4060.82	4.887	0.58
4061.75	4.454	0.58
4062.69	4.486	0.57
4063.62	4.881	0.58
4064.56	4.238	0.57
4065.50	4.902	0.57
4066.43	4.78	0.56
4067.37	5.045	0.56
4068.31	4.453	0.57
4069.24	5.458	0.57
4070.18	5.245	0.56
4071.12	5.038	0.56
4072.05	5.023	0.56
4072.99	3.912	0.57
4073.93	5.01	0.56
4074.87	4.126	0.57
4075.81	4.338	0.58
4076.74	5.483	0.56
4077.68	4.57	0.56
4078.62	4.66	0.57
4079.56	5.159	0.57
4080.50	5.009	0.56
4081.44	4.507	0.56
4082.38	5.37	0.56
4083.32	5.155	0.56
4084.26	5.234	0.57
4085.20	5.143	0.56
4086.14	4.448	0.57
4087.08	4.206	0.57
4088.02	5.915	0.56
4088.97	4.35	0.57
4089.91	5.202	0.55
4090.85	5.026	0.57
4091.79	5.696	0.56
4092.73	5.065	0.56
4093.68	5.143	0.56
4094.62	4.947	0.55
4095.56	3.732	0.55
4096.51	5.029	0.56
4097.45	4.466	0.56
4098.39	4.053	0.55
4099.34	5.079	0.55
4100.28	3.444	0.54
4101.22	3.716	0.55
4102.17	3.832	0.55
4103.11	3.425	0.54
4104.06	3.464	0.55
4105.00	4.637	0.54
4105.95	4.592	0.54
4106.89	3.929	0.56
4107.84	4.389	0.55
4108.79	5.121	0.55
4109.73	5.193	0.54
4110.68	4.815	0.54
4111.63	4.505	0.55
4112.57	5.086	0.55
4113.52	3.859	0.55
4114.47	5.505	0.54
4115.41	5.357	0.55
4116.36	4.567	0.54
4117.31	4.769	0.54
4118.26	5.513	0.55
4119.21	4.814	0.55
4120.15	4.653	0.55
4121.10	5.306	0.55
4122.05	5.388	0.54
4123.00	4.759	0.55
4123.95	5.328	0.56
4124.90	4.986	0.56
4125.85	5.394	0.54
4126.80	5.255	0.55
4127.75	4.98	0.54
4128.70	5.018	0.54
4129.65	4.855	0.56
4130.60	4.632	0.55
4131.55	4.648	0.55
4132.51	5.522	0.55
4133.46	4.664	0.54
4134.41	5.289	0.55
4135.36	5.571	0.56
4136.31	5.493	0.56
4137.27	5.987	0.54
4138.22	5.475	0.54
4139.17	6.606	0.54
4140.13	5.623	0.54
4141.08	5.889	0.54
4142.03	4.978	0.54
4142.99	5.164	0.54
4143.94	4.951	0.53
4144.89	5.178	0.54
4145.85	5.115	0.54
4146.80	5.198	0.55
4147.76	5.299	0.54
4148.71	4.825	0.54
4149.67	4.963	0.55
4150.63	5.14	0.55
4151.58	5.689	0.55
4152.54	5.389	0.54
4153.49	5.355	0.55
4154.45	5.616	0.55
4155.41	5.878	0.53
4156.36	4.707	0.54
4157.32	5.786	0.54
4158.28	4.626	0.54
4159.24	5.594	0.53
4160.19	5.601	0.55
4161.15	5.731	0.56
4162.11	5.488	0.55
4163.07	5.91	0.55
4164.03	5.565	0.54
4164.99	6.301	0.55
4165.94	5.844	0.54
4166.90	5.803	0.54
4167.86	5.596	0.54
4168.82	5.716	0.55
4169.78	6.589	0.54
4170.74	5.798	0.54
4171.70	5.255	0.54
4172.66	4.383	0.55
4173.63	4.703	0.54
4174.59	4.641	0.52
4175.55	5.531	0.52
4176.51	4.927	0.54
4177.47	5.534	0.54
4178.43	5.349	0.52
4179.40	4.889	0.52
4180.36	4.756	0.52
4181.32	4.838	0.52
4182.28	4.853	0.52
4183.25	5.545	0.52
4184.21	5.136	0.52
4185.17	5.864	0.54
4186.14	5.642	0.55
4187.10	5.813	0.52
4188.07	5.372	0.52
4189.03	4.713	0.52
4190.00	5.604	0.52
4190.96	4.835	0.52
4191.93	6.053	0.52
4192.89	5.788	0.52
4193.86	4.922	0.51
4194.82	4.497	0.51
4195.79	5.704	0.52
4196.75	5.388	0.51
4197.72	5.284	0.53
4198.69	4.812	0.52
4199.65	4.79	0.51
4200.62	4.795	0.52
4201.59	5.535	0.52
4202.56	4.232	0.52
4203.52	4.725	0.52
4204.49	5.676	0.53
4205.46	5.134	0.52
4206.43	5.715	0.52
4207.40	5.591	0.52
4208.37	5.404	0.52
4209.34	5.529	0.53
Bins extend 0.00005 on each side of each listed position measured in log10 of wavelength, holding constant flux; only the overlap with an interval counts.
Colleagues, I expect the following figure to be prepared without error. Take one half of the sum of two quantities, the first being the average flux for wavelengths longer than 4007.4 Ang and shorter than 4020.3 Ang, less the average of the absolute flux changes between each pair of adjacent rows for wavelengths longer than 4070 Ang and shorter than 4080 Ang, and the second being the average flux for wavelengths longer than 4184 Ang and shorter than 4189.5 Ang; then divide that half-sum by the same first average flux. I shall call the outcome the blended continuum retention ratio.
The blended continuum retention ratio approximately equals 0.96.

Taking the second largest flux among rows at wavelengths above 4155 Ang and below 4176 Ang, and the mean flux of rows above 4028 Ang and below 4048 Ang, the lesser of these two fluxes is 5.2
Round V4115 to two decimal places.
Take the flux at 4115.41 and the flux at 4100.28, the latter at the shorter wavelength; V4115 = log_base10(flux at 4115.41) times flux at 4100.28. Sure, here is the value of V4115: 2.51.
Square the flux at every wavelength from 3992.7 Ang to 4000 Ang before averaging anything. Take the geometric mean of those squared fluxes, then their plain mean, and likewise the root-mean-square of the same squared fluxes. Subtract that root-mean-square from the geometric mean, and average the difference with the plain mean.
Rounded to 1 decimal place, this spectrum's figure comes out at 12.0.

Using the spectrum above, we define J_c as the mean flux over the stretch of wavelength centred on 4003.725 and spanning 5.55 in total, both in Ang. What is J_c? 5.0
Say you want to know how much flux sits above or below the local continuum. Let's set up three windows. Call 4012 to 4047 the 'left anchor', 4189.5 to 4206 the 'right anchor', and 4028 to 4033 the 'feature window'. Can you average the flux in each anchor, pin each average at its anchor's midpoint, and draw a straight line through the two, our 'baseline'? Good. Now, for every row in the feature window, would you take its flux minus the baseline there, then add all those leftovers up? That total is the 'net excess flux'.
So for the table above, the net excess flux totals -1.7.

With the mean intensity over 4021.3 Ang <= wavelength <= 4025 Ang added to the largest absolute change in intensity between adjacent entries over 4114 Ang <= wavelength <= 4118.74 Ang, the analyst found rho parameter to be 6.3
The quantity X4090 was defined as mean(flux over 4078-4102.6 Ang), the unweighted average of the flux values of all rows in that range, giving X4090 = 4.75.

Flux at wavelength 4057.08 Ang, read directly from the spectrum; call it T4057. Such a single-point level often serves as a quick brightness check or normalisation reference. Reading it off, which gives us 4.334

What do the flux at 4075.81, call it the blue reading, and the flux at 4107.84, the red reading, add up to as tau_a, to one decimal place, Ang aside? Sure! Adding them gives 8.7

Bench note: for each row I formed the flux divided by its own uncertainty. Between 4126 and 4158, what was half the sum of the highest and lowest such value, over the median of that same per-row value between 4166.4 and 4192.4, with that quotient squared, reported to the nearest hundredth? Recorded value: 1.01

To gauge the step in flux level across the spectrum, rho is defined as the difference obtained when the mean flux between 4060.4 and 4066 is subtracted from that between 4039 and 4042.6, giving 1.0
